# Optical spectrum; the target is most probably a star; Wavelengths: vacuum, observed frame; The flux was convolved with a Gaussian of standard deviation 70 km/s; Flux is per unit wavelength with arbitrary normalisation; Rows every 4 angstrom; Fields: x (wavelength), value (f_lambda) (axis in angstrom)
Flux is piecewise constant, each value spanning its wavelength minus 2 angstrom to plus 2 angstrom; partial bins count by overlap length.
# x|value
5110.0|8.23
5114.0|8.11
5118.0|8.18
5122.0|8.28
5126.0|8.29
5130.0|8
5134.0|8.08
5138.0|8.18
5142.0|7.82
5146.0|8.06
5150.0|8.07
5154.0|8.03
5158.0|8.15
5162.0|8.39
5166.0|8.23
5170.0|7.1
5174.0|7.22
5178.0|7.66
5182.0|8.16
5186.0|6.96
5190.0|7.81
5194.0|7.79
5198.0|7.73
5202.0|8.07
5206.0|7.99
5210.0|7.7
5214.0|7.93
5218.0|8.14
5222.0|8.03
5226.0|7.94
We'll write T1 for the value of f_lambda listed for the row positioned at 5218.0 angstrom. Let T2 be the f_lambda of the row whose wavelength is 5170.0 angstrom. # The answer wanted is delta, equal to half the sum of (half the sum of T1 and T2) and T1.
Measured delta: 7.88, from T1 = 8.14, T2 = 7.1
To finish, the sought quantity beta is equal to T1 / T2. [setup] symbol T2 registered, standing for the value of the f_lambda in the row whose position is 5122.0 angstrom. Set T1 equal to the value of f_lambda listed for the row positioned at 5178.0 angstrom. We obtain 0.93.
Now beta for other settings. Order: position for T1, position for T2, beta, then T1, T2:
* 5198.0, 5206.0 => 0.97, 7.73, 7.99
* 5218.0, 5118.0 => 1.00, 8.14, 8.18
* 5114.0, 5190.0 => 1.04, 8.11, 7.81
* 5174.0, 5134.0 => 0.89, 7.22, 8.08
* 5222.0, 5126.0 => 0.97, 8.03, 8.29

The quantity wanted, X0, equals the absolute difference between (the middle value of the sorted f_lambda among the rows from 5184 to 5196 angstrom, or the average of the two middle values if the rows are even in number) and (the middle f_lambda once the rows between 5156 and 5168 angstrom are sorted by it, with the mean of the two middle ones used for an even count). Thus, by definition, 0.44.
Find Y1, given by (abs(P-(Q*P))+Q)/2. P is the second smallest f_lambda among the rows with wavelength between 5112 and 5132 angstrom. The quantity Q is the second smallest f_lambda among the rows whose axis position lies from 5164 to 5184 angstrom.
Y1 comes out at 28.8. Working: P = 8.11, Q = 7.22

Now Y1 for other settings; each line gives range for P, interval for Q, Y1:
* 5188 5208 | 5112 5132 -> 31.7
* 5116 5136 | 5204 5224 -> 32.0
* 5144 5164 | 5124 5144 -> 32.2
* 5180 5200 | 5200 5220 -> 30.7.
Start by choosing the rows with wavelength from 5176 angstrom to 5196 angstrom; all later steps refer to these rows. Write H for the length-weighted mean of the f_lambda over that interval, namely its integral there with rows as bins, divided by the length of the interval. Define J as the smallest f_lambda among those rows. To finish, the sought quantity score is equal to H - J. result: 0.716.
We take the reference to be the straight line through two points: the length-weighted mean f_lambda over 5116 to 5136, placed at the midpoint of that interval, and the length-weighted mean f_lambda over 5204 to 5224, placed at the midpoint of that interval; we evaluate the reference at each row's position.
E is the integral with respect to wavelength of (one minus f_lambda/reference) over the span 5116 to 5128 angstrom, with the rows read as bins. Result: -0.11 angstrom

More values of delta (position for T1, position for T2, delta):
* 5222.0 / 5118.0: 8.07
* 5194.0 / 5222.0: 7.85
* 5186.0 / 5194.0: 7.17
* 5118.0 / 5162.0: 8.23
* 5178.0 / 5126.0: 7.82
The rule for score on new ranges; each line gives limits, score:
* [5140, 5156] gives 0.175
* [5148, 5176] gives 0.784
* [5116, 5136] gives 0.166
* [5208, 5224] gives 0.250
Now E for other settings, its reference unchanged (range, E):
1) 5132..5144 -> 0.16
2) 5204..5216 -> 0.14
